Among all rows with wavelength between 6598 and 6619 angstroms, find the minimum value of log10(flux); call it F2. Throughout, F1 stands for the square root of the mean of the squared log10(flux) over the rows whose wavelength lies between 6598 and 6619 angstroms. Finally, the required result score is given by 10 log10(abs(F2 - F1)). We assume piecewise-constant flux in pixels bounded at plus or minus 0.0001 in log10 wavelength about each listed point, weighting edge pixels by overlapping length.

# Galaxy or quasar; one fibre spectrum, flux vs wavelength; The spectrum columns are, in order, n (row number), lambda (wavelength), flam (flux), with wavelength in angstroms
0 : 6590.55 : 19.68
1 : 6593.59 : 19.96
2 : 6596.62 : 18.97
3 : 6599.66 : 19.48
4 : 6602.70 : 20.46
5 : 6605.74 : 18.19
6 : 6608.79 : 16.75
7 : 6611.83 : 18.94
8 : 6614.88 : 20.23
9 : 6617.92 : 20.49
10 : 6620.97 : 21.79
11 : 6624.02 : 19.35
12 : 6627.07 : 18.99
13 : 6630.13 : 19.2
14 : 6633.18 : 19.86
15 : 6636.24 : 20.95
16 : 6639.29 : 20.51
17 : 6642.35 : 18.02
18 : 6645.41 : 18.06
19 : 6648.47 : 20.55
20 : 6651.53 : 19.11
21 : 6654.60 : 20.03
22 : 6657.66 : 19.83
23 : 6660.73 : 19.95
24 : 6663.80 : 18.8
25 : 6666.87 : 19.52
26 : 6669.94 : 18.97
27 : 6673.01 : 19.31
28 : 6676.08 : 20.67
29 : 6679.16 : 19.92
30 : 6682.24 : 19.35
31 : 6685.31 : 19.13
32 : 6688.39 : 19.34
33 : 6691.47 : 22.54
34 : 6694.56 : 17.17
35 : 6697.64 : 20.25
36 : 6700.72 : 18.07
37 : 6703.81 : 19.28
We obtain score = -12.3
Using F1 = 1.28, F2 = 1.22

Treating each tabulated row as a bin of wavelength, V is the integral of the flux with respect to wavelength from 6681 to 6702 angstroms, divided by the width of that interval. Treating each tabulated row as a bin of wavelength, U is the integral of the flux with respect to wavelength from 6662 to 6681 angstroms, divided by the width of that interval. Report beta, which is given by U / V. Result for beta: 1.01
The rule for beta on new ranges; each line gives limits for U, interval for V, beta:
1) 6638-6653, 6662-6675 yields 1.00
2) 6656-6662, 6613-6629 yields 0.99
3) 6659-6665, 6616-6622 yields 0.92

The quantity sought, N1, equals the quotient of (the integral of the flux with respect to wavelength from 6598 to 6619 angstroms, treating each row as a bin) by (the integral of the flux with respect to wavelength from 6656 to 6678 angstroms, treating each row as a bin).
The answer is 0.94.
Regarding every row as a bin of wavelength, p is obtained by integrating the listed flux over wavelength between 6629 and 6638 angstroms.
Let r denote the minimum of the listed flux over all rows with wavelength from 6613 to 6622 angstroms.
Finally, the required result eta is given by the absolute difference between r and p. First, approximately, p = 181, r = 20.23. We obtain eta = 160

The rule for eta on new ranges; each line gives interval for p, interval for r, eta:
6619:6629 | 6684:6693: 181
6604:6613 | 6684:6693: 143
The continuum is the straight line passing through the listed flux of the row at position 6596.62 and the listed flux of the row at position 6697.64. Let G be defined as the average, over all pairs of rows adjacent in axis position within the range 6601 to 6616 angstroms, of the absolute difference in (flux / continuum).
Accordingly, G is 0.09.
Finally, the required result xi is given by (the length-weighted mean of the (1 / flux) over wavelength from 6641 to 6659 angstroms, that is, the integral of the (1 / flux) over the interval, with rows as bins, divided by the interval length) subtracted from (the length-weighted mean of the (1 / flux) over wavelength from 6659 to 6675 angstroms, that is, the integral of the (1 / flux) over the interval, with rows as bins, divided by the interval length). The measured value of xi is -0.0003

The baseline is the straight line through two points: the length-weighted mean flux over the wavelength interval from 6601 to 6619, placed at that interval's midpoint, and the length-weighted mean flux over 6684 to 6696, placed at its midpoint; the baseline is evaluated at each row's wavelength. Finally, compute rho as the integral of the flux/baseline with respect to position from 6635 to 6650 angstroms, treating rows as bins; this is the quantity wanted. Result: 15.2 angstroms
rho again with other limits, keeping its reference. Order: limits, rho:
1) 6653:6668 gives 15.2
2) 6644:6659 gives 15.1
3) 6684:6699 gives 15.1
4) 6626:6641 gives 15.5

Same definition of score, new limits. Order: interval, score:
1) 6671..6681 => -18.4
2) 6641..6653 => -16.8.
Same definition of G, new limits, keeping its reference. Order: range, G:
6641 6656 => 0.06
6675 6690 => 0.02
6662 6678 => 0.04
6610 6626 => 0.07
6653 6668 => 0.03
